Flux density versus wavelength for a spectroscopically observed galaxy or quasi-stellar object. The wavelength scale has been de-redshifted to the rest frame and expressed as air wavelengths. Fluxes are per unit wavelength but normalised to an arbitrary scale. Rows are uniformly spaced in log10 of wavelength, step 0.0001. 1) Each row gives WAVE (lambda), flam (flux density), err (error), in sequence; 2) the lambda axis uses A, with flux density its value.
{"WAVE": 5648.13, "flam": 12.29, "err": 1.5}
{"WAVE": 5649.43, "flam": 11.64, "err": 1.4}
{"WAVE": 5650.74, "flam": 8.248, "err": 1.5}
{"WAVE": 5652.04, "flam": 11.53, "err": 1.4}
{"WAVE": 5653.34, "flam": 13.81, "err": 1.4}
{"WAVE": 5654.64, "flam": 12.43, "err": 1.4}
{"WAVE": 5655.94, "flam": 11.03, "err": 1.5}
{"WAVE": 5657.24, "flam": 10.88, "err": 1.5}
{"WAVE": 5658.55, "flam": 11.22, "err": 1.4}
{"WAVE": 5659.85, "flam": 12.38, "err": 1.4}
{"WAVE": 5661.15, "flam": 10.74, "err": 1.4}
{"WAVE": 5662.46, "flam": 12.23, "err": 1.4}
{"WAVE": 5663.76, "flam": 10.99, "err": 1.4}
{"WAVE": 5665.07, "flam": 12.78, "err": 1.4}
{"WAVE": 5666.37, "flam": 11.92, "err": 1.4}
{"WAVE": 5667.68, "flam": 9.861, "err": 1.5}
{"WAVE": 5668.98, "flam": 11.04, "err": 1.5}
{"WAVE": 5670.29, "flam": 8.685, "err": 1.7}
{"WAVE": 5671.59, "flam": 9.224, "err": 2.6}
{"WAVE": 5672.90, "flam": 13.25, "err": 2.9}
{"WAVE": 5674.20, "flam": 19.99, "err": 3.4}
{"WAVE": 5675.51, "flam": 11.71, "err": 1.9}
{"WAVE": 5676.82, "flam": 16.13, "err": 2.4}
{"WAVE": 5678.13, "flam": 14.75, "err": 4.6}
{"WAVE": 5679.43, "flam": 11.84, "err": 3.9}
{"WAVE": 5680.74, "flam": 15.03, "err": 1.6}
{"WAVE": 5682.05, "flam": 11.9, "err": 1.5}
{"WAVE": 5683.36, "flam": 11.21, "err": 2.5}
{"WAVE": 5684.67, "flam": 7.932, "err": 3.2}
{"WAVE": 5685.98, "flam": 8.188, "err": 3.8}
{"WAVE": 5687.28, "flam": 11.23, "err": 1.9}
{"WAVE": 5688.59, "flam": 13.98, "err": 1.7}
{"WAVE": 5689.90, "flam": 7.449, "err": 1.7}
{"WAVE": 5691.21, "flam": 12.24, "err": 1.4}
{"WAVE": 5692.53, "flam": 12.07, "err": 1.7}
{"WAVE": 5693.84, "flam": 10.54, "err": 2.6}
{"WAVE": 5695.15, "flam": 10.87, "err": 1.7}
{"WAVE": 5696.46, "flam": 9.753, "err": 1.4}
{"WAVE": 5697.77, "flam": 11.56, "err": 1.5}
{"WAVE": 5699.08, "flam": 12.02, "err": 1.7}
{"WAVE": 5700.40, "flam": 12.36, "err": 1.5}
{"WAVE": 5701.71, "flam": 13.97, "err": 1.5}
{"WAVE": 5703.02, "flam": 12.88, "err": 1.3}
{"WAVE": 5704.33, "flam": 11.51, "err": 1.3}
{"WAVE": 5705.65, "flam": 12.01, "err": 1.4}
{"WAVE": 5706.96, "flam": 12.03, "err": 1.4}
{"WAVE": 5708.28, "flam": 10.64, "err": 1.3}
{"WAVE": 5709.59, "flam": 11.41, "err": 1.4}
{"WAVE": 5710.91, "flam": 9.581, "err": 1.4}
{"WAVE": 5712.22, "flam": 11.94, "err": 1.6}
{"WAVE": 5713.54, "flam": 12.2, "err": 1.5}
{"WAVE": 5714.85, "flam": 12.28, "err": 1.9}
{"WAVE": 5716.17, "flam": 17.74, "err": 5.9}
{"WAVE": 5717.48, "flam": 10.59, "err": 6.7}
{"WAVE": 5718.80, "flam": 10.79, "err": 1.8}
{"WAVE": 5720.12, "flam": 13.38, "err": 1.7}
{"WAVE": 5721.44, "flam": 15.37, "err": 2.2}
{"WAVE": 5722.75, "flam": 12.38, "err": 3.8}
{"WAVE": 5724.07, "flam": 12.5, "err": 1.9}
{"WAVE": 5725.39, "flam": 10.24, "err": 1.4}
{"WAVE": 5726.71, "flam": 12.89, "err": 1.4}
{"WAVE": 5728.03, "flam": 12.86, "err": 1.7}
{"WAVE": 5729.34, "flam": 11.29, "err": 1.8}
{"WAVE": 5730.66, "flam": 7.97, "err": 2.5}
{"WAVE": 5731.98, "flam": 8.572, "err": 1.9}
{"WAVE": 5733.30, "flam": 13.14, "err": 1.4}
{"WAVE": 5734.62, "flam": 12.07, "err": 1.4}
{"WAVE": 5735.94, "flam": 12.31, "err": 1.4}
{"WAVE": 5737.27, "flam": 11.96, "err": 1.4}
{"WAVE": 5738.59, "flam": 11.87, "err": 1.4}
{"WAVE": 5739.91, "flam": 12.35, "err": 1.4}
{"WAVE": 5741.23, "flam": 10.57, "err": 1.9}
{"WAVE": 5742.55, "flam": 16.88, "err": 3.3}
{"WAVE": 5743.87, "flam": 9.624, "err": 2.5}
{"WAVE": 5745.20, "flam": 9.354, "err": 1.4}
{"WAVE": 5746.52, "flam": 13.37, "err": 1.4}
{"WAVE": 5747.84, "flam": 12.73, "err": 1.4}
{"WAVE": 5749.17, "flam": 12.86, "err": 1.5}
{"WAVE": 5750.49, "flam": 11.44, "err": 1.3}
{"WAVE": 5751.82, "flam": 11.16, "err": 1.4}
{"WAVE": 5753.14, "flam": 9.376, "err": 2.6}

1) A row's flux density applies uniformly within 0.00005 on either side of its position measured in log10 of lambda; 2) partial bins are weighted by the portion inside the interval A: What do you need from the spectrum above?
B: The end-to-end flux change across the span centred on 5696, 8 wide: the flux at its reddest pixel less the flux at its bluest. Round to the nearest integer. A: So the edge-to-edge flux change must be 0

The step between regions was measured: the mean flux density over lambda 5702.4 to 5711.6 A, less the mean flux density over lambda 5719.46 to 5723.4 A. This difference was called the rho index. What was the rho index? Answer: -2.3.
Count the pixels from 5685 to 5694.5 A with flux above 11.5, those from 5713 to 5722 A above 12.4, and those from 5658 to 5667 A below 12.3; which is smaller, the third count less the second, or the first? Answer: 2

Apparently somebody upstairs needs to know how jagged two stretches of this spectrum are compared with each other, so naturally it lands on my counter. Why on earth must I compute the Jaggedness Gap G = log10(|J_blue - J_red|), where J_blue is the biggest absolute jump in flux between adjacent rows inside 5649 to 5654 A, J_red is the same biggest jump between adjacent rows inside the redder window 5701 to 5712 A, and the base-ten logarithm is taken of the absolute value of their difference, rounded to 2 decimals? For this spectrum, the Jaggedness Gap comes 0.19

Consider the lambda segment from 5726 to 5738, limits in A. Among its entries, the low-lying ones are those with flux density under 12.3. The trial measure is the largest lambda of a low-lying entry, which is 5737.27 A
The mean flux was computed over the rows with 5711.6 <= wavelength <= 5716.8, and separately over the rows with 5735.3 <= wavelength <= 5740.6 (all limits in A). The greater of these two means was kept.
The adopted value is 13.5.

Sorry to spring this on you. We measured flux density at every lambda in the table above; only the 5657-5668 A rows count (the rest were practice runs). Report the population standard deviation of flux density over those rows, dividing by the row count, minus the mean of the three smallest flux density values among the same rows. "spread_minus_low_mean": -10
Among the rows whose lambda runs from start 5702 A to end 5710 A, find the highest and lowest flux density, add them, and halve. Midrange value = 11.8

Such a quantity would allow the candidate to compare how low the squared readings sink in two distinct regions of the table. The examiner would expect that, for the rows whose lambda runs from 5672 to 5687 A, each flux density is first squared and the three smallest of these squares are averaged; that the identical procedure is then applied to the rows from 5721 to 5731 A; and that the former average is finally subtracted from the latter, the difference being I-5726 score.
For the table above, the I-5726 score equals 13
